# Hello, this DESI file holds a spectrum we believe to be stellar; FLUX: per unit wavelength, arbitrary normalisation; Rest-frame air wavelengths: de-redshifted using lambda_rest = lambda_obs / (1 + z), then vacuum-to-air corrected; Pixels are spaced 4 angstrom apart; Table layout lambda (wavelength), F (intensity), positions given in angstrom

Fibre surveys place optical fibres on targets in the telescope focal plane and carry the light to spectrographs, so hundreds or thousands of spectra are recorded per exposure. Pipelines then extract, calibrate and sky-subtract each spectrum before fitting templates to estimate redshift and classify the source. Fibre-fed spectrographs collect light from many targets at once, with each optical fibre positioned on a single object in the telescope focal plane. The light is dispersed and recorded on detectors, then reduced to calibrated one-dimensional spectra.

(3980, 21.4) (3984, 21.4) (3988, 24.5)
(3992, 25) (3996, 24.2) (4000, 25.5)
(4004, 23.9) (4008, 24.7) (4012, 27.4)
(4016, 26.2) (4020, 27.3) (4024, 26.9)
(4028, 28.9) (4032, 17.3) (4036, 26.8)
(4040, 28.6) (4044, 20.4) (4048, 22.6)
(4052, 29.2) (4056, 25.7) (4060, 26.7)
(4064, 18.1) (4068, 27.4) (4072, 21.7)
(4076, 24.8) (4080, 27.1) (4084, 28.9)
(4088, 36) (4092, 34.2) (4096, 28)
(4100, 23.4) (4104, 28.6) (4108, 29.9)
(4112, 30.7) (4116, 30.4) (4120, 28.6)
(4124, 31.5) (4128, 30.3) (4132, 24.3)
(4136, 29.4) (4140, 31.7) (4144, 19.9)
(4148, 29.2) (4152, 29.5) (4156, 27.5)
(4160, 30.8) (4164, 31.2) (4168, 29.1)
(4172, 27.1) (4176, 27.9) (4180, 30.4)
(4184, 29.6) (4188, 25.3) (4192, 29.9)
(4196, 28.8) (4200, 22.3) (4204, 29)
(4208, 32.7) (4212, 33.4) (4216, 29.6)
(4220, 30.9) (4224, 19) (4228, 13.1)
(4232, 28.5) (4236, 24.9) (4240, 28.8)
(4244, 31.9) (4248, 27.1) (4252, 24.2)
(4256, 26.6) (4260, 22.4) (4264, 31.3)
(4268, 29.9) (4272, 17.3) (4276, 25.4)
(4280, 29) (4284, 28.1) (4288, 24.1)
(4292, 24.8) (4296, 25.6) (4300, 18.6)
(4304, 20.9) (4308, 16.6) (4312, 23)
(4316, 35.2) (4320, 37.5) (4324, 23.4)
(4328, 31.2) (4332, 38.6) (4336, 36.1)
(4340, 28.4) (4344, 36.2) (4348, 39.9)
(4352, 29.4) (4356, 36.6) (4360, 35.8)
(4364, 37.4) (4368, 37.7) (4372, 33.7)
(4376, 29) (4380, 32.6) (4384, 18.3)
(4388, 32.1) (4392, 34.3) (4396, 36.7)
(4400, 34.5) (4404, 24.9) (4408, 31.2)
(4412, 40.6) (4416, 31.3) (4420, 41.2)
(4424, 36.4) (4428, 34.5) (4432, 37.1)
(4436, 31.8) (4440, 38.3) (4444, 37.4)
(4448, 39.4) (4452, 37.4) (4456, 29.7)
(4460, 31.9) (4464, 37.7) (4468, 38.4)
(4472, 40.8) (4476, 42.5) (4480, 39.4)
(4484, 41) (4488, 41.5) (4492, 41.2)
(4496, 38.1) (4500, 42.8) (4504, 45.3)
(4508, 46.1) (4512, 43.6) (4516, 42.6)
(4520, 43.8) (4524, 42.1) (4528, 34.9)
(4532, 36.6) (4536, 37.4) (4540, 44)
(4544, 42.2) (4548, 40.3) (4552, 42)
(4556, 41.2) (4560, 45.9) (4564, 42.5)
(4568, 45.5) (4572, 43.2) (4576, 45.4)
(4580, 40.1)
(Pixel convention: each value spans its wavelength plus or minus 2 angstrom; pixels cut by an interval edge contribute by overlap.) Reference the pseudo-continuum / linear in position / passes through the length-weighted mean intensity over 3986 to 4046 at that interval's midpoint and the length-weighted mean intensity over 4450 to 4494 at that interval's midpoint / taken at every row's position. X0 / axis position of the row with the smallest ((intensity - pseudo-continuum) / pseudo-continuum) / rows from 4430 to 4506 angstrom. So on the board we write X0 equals 4456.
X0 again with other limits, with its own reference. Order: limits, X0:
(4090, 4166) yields 4144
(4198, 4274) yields 4228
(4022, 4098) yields 4032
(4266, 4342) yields 4308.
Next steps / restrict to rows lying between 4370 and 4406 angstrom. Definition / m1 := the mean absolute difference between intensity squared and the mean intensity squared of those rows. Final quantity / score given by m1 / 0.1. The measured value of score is 2482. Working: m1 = 248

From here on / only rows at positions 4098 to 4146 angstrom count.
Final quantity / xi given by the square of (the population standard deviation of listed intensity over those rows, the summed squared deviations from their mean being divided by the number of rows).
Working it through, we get 13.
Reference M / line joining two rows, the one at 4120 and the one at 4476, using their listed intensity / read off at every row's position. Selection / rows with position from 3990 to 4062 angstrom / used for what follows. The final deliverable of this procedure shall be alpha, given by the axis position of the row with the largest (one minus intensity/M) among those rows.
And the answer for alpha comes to 4032 angstrom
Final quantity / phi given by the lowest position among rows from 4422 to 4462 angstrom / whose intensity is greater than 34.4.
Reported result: 4424 angstrom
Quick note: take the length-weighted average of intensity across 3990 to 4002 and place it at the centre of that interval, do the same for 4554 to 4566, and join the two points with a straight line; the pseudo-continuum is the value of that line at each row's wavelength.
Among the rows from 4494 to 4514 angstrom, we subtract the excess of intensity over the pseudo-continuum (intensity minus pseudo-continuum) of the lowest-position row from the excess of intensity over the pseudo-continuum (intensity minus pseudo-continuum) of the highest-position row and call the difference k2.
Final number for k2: 5.0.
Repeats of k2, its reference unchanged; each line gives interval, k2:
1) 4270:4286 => 10.4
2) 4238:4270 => 0.2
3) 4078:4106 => 0.7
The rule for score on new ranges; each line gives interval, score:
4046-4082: 1290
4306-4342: 3668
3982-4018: 558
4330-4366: 1910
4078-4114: 1638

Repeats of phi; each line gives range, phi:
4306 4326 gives 4316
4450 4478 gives 4452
